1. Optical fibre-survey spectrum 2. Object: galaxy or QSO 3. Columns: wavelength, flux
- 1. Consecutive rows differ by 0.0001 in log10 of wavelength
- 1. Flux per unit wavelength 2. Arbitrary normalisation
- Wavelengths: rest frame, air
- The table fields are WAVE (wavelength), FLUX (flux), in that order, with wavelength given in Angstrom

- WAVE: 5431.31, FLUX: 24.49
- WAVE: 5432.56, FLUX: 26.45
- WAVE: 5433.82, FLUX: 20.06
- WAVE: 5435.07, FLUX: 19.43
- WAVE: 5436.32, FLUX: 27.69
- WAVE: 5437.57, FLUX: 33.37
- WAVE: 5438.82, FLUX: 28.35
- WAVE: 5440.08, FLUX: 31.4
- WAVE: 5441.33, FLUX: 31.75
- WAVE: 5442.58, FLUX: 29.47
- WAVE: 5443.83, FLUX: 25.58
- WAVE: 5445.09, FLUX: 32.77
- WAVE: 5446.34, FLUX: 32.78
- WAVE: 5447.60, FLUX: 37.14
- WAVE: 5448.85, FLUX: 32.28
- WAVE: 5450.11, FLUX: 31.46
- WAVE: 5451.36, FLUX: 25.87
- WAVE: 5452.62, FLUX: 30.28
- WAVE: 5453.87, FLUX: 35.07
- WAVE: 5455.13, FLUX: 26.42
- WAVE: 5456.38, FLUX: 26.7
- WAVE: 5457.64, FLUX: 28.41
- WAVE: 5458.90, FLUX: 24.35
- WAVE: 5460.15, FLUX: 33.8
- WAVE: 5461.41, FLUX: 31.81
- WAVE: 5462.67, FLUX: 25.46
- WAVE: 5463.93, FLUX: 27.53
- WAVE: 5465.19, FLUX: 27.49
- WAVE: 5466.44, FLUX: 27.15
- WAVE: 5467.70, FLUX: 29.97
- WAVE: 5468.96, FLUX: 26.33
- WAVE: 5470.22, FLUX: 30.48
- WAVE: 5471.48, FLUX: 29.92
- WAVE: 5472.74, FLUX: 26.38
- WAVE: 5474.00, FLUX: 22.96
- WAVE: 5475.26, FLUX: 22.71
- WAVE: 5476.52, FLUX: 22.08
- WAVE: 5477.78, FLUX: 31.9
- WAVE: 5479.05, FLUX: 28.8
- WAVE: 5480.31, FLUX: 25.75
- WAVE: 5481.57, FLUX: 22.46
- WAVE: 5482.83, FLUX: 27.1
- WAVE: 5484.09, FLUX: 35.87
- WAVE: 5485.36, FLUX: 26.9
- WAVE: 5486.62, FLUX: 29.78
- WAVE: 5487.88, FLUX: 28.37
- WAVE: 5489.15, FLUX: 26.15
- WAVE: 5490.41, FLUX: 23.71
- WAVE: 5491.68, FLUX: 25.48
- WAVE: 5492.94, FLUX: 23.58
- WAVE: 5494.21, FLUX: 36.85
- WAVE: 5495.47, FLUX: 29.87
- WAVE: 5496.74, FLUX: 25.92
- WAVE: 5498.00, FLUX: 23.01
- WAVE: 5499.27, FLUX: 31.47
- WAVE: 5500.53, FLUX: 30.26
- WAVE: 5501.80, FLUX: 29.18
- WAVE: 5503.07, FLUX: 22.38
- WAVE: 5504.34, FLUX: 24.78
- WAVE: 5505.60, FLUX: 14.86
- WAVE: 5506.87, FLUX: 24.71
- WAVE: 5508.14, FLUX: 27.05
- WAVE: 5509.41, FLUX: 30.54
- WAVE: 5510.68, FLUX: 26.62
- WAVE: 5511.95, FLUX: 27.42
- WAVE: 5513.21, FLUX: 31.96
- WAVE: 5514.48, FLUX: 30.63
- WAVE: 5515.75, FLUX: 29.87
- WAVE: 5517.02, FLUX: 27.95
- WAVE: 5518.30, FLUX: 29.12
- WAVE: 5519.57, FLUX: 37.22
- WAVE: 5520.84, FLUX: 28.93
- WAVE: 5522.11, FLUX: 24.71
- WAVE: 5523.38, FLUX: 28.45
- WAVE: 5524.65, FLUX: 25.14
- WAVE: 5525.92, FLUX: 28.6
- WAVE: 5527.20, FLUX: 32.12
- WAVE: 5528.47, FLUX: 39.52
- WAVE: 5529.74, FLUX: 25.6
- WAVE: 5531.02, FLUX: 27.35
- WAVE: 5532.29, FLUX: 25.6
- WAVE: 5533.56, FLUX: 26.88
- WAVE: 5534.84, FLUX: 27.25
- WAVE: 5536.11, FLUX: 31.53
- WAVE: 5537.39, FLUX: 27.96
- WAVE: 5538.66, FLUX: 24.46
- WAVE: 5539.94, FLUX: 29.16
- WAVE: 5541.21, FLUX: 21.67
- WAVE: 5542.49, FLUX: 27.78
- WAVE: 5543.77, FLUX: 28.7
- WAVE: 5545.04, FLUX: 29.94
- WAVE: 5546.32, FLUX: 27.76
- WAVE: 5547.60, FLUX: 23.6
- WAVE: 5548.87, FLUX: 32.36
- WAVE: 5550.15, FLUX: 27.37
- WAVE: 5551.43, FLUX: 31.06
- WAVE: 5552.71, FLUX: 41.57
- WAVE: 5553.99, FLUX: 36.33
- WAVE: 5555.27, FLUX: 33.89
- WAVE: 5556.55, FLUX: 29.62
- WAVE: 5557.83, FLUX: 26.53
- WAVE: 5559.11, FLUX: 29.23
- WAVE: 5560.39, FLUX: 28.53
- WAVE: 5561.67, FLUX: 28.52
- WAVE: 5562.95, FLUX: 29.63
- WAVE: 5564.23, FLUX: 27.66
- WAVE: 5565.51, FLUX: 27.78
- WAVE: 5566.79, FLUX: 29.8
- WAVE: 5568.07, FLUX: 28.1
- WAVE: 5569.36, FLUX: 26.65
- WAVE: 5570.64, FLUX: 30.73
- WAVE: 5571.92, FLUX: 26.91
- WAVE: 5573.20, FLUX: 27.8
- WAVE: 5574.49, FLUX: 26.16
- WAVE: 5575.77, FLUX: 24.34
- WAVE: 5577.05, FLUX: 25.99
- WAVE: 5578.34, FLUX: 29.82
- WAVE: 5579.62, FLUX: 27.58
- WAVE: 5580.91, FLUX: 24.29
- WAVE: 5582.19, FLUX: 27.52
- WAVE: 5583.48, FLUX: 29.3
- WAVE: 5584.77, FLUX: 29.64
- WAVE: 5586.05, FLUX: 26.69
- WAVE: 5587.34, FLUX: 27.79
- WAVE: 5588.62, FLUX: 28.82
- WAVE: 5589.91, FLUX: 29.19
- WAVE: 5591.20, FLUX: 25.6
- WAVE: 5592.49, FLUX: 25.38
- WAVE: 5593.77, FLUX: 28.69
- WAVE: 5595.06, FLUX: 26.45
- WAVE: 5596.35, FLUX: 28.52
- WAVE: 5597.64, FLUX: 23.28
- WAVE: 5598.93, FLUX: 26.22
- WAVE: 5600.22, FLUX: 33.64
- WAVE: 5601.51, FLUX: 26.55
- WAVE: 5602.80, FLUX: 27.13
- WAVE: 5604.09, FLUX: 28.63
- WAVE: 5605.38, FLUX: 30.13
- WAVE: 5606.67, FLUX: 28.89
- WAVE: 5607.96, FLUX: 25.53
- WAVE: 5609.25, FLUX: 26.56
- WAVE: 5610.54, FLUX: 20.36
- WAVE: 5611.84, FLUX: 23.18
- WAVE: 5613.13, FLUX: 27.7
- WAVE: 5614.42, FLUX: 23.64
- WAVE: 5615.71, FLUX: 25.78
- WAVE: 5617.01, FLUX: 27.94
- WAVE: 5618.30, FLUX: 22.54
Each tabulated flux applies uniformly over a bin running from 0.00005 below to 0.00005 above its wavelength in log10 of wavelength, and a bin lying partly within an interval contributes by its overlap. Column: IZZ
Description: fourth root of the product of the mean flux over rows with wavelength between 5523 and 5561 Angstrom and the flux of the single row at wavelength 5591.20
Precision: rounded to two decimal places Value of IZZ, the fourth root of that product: 5.23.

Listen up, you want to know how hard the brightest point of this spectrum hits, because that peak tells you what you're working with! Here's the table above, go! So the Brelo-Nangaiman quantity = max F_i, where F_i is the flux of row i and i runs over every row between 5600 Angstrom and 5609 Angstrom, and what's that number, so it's 33.64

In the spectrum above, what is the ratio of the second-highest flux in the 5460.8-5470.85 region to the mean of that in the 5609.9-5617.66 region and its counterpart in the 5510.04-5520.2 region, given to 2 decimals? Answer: 1.02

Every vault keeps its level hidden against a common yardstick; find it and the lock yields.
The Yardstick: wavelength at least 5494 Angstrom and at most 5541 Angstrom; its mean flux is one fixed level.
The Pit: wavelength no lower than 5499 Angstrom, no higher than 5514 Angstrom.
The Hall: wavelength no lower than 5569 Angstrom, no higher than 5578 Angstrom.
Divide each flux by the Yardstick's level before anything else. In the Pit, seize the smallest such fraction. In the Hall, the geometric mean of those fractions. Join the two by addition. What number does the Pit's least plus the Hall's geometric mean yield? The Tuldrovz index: 1.48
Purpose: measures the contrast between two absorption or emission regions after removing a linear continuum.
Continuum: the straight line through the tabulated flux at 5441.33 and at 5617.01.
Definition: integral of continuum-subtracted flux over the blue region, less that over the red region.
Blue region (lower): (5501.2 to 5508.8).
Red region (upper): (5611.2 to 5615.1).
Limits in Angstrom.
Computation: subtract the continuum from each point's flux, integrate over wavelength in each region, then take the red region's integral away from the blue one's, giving -37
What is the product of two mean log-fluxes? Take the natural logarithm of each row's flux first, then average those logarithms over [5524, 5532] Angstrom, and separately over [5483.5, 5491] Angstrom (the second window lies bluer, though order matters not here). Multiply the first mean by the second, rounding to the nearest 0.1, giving 11.3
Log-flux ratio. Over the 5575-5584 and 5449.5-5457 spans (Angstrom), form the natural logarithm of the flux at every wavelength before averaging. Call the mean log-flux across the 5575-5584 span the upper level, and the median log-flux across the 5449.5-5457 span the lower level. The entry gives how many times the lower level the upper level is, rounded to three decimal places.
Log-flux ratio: 0.983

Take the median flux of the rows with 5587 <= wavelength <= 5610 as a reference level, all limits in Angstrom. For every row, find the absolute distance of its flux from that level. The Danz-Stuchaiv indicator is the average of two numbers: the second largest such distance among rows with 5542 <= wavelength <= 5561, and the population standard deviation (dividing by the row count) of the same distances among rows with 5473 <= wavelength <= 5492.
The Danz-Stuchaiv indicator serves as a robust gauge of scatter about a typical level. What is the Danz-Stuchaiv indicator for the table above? 5.5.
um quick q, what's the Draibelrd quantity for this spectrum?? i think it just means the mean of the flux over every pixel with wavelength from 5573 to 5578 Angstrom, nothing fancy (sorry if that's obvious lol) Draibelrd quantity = 26.1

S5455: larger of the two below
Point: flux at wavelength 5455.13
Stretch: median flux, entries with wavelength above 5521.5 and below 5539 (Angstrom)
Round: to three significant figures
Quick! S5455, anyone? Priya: 27.3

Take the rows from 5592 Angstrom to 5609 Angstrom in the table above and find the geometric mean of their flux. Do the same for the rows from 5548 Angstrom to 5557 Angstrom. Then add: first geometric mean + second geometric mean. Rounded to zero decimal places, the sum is 60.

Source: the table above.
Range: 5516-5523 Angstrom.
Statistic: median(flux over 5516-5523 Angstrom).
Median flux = 29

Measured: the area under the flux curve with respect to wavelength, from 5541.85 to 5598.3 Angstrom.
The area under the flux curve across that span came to 1607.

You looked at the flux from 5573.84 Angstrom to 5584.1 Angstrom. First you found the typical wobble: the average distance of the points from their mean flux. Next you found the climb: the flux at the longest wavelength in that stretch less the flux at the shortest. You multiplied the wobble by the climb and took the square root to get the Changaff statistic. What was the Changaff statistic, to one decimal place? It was 2.3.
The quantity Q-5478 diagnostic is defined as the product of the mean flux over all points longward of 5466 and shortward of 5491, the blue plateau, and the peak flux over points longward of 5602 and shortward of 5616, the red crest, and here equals 821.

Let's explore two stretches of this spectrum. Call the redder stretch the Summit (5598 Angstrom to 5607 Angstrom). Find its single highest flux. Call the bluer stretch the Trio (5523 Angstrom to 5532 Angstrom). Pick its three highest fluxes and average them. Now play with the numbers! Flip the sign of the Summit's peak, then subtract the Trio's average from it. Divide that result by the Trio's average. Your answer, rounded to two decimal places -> -2.01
